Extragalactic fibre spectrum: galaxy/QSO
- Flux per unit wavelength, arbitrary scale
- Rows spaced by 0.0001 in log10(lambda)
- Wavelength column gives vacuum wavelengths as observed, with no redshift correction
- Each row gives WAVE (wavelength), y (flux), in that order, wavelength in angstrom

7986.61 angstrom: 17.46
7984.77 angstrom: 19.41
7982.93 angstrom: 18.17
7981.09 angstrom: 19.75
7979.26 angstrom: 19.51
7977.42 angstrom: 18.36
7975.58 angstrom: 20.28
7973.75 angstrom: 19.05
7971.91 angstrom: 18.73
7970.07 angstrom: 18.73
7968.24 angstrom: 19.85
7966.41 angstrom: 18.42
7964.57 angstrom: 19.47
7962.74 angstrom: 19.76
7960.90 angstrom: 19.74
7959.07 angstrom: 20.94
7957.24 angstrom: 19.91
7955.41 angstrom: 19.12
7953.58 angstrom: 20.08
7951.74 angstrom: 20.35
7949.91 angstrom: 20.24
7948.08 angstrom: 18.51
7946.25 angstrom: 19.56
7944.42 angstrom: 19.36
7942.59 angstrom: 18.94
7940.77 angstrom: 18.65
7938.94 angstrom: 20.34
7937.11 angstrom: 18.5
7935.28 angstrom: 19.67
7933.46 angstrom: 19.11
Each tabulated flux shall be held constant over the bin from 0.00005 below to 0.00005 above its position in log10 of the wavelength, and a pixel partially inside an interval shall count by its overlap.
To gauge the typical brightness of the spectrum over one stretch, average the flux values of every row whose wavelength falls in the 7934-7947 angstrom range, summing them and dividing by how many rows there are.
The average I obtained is 19.3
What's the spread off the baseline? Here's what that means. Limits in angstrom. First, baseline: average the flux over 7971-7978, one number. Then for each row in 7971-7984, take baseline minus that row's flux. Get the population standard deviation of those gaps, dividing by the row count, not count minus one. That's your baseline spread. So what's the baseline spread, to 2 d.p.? 0.71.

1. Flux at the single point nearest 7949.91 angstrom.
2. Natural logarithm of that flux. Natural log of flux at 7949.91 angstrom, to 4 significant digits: 3.008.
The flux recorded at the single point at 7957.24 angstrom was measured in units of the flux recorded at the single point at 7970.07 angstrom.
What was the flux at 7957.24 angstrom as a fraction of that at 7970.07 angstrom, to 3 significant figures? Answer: 1.06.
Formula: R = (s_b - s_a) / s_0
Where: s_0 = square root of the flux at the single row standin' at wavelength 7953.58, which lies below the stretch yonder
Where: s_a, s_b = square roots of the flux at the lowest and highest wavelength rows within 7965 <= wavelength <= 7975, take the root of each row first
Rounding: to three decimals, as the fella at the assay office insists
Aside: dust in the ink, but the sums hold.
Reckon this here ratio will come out 0.016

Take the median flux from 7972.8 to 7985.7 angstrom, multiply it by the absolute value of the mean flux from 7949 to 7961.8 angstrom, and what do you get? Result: 389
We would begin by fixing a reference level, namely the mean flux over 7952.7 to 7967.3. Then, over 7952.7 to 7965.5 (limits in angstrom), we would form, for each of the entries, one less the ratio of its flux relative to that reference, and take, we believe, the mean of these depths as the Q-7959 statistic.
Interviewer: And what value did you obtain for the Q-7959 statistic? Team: -0.009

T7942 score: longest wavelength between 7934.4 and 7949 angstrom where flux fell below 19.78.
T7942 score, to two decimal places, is 7948.08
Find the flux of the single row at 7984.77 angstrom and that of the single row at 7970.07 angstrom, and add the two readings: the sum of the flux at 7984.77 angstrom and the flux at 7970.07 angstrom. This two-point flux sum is 38.1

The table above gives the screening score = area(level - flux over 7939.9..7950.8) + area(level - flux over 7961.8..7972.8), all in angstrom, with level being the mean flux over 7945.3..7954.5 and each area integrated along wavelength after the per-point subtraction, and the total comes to 12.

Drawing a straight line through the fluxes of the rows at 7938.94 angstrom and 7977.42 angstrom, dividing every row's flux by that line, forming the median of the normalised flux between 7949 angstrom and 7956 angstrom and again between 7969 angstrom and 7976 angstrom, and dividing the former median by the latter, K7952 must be 1.01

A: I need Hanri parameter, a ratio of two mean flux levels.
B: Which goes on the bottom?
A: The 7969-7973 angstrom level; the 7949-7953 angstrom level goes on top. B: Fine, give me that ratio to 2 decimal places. 1.08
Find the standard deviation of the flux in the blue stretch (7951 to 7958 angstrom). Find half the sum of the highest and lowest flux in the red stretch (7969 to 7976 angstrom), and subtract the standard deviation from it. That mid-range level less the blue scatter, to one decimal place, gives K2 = 19.0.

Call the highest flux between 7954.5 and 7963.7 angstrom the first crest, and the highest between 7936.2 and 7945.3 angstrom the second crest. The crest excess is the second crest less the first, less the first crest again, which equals -21.5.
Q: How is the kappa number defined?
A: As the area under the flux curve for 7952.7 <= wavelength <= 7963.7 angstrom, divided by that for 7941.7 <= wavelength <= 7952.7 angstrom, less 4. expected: -2.98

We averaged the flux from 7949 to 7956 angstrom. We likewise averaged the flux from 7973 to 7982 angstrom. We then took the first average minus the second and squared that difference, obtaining 0.31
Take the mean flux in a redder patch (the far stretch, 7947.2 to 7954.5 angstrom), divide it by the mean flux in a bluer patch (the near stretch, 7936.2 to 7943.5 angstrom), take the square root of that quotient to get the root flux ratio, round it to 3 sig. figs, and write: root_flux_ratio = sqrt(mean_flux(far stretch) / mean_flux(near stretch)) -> 1.02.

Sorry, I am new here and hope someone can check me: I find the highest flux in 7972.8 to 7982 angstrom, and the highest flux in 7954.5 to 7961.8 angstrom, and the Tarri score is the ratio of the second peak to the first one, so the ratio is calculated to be 1.03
